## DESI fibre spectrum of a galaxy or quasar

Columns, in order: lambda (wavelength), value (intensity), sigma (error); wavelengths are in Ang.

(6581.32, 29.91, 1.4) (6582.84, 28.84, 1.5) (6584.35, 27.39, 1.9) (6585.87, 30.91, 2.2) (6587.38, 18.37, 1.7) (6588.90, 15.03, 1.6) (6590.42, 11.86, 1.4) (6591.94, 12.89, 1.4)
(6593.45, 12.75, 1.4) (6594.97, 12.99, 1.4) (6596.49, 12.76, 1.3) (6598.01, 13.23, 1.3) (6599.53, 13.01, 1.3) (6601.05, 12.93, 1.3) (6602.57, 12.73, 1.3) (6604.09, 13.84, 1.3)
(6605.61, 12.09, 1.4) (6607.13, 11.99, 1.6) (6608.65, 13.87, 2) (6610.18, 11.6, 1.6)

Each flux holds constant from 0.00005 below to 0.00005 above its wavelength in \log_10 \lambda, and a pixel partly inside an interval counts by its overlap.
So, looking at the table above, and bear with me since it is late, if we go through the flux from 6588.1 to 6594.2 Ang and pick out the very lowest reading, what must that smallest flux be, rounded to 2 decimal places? 11.86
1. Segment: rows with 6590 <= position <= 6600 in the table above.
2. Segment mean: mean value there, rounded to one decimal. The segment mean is 12.8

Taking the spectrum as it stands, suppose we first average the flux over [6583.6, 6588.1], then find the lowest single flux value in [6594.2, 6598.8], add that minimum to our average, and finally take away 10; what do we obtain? 28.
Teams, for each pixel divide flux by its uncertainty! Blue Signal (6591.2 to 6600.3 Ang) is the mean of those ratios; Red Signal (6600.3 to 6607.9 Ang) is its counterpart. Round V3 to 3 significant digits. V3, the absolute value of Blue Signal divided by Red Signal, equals 1.03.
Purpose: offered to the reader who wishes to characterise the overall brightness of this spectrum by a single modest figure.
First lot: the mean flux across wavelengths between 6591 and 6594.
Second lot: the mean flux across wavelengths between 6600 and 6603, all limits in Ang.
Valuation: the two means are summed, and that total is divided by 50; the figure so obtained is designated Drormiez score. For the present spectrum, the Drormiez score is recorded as 0.513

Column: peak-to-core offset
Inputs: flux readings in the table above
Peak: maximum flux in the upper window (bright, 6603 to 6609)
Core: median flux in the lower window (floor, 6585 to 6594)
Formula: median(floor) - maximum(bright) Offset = 0.1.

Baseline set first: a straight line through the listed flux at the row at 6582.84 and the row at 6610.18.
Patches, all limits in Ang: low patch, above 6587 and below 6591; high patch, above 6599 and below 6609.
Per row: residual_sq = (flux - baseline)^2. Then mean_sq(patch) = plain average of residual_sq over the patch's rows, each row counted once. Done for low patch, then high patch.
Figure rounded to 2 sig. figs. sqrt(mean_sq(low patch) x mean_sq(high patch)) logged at 33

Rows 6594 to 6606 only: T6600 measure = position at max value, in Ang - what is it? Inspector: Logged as 6604.09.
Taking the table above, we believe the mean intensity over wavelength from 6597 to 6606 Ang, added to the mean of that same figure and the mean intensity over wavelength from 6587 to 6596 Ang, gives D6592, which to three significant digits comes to 26.4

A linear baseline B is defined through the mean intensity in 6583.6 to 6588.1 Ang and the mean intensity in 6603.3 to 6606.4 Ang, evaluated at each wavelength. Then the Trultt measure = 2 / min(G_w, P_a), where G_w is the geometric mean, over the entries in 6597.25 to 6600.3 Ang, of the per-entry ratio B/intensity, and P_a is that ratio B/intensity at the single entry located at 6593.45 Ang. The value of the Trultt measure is 1.54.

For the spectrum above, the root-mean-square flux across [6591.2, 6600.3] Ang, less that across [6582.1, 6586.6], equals -16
